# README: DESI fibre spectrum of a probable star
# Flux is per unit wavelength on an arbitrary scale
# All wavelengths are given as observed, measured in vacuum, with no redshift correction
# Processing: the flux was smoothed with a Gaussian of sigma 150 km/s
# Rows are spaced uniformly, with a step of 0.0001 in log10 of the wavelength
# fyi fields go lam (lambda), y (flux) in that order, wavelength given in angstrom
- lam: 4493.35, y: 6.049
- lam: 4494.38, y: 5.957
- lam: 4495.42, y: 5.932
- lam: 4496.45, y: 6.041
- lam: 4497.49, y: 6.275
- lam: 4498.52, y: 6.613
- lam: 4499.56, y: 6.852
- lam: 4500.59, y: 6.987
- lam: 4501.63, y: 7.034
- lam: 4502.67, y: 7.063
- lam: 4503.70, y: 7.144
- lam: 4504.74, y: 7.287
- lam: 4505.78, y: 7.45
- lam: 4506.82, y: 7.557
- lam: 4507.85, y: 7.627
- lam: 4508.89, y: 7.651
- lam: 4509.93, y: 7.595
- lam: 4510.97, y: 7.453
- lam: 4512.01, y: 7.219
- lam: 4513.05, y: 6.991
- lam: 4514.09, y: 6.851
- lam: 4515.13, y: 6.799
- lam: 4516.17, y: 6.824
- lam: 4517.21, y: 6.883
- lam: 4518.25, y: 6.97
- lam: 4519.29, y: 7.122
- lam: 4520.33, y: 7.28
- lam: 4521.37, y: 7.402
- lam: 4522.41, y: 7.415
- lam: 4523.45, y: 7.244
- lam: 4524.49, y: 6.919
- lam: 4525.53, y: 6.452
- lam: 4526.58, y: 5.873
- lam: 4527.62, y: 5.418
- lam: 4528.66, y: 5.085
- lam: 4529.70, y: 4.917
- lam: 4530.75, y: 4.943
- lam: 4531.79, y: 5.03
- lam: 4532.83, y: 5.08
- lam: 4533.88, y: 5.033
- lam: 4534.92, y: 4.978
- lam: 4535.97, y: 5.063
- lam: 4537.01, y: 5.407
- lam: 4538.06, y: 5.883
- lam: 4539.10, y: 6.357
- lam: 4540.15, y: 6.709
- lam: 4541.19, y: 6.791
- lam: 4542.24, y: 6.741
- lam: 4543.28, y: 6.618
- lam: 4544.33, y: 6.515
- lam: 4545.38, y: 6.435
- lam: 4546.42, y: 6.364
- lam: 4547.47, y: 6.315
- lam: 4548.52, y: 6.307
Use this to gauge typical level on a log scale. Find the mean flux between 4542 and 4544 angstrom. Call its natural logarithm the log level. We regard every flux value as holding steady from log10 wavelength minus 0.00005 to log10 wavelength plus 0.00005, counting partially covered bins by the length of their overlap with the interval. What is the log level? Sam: 1.90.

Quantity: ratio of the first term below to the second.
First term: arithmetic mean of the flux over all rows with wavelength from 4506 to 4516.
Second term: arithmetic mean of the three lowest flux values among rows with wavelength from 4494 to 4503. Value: 1.22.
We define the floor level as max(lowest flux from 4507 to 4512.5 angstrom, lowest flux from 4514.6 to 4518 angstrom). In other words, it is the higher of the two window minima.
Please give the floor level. 7.2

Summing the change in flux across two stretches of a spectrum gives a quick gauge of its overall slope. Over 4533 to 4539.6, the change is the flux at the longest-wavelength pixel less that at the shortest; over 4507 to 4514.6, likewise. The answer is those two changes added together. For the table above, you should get 0.5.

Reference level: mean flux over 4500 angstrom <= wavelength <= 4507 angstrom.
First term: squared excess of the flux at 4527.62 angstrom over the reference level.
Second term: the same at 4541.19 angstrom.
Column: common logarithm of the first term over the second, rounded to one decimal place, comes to 1.3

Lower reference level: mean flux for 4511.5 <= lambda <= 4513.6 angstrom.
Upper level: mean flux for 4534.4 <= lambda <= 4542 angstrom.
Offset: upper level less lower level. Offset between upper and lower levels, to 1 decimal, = -1.2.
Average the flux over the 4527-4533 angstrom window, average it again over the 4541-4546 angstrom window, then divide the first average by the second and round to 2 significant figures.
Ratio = 0.77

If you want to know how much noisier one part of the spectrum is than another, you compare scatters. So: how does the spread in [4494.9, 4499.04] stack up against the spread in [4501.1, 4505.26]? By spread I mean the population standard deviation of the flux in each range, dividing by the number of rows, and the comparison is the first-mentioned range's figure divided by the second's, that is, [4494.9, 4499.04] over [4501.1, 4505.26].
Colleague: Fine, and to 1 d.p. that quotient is 2.7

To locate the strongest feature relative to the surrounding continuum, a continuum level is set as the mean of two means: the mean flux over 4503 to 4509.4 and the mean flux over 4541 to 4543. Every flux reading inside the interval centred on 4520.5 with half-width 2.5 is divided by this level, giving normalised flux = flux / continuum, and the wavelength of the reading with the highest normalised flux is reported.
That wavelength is 4522.41 angstrom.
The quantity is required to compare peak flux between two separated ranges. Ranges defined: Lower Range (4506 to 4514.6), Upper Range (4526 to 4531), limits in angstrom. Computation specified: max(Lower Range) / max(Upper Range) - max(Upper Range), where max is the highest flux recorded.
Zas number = -4.6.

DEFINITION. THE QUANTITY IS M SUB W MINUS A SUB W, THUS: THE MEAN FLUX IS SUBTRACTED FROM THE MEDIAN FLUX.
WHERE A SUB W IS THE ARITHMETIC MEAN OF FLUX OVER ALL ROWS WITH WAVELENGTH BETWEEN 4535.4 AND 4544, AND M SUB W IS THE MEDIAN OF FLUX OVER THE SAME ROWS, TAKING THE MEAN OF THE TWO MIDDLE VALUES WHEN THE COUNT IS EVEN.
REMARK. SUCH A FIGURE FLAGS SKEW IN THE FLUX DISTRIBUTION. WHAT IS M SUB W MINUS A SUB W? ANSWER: 0.29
